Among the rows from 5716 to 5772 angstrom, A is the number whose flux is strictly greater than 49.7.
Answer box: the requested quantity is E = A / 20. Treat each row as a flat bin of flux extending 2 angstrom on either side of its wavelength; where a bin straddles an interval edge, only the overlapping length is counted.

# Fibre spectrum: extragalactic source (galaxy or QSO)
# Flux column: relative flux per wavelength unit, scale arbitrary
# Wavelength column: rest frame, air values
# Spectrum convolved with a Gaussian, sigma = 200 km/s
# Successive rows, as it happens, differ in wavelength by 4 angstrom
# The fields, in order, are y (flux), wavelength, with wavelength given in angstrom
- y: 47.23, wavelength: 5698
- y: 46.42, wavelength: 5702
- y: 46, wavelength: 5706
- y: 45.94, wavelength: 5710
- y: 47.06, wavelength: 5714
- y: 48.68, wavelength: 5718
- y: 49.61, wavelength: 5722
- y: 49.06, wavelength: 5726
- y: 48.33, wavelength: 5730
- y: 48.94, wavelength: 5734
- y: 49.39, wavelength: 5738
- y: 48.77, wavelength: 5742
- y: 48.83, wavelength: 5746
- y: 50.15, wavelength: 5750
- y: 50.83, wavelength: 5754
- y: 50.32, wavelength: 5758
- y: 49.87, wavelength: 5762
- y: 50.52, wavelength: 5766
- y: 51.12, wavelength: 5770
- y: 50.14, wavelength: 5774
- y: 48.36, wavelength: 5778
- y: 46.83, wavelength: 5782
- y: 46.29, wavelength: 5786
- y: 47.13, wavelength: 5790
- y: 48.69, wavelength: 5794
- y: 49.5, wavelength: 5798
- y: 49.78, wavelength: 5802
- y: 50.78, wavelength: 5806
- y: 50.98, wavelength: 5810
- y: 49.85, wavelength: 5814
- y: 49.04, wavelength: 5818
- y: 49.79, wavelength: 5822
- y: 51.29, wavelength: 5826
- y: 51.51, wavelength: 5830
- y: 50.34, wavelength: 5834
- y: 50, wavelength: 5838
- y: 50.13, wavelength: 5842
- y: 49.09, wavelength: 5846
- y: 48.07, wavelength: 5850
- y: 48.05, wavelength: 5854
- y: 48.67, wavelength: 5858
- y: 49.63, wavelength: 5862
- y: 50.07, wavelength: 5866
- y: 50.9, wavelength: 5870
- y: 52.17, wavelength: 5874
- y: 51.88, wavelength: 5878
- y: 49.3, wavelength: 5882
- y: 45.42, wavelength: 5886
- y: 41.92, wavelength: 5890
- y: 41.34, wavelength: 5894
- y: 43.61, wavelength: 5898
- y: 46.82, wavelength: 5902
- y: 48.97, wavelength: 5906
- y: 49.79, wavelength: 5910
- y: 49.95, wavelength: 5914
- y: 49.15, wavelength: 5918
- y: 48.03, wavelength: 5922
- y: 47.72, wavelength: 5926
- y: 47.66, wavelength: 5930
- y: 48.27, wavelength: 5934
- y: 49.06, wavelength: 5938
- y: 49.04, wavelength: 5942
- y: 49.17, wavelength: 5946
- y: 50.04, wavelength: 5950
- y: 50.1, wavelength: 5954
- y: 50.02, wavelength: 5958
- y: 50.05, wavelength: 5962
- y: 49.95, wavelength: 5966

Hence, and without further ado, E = 0.30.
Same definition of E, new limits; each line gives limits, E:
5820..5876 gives 0.45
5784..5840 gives 0.45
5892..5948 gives 0.10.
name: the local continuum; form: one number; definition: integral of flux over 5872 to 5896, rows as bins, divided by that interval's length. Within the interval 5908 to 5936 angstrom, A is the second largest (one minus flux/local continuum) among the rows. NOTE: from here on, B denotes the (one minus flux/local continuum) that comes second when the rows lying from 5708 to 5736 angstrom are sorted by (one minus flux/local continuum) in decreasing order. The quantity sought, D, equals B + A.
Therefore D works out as -0.02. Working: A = -0.015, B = 0.00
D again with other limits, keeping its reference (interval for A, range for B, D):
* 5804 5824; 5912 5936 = -0.07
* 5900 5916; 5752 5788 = -0.04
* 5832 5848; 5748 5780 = -0.12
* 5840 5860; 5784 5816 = -0.03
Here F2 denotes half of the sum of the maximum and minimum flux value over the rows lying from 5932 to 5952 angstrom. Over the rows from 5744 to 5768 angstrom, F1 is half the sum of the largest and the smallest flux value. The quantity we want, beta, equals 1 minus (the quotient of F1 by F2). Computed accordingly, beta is -0.014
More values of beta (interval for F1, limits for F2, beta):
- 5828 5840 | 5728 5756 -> -0.024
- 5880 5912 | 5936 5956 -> 0.081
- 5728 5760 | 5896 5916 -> -0.060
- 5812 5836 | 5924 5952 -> -0.029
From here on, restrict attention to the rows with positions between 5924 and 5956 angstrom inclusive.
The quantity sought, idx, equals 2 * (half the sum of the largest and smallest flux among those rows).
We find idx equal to 98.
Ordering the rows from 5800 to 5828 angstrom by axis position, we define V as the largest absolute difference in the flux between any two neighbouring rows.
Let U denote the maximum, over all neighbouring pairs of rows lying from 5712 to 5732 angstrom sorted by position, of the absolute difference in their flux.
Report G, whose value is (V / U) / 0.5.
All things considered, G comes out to 1.9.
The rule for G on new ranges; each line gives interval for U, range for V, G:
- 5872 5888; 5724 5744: 0.4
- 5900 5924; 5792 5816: 1.1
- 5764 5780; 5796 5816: 1.3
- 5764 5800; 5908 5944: 1.3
